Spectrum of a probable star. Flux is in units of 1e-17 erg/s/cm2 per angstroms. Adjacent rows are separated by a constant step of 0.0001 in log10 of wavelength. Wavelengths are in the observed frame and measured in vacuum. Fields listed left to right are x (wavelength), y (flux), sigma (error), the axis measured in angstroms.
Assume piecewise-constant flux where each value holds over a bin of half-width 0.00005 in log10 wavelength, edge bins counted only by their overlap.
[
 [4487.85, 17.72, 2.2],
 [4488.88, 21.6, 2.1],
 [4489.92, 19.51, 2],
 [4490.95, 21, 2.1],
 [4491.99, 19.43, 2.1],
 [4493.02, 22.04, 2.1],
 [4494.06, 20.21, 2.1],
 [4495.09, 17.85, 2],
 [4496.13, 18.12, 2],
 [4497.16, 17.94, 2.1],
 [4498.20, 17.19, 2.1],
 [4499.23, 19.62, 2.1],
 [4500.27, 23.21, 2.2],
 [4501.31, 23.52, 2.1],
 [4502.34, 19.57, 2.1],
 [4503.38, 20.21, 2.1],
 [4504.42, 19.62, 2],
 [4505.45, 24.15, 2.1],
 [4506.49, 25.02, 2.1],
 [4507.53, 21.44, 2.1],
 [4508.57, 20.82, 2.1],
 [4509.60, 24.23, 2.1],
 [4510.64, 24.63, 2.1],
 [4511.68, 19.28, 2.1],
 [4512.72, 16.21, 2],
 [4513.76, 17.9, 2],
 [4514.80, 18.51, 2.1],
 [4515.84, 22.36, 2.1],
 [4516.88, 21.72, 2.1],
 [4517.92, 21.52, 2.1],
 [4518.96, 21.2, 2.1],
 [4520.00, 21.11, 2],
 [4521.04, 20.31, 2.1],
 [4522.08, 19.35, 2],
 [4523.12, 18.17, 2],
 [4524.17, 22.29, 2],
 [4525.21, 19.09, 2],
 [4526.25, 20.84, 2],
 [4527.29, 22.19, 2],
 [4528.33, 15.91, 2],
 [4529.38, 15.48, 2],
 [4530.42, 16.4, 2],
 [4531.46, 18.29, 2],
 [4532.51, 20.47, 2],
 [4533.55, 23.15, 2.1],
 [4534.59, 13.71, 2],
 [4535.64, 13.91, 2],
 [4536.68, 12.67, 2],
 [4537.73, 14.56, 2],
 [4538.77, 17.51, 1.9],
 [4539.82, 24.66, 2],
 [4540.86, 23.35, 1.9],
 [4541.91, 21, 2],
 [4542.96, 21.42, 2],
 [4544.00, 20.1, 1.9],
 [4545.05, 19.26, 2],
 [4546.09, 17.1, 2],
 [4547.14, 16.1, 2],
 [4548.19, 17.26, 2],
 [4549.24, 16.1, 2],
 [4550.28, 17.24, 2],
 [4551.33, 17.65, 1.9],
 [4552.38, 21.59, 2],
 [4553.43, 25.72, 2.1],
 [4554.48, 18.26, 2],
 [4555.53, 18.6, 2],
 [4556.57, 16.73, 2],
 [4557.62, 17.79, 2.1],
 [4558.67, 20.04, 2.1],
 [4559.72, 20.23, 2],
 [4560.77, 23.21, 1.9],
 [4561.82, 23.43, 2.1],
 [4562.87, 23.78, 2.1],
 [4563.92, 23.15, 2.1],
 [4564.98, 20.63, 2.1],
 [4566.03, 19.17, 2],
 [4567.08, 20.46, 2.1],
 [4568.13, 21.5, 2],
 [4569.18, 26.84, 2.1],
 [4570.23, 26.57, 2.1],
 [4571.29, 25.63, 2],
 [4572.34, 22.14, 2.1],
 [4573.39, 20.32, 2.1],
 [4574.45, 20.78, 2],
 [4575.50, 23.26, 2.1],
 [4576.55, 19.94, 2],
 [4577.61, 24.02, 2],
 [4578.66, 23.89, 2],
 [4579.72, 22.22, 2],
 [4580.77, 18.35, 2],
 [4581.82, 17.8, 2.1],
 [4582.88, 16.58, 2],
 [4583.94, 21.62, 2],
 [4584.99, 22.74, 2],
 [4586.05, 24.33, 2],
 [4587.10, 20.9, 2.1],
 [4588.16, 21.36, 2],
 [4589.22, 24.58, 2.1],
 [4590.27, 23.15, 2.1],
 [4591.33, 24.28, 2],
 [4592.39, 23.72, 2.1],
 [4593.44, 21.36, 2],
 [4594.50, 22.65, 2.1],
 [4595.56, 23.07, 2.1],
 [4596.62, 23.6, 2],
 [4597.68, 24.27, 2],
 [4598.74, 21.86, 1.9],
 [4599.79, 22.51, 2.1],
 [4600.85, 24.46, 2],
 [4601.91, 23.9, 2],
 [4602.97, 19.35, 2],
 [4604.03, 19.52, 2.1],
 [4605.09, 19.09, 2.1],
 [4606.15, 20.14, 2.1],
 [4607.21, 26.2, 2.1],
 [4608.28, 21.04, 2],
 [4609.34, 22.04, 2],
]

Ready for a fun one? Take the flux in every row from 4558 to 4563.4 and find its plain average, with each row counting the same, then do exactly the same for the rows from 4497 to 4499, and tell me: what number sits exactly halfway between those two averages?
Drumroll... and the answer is 19.9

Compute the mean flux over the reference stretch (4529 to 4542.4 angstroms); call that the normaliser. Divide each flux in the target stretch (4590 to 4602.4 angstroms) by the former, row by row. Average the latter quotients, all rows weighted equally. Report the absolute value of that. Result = 1.28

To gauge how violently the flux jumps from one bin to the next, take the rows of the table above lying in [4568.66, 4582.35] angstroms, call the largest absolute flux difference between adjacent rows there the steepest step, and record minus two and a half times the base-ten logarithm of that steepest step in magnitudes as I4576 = -1.5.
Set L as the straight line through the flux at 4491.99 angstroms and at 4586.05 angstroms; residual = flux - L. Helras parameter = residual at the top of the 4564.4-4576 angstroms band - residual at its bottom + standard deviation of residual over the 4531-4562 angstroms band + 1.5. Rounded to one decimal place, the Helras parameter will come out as 6.8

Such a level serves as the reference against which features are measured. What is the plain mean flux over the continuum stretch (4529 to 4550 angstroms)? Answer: 18.1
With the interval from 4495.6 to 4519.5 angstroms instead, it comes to 20.8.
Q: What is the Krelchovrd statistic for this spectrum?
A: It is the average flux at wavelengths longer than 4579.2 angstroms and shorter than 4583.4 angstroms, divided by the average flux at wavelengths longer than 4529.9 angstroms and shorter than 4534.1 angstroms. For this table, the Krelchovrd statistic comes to 0.96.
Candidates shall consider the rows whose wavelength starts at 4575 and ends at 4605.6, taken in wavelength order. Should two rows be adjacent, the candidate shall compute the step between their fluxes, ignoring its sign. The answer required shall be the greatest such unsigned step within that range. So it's 5.0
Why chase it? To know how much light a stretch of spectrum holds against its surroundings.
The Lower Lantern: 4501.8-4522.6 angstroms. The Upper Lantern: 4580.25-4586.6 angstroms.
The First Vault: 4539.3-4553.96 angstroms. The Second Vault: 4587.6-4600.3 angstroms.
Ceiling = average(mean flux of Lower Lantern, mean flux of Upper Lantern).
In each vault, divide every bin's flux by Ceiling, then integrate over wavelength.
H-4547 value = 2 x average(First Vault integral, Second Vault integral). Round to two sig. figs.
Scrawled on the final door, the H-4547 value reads 28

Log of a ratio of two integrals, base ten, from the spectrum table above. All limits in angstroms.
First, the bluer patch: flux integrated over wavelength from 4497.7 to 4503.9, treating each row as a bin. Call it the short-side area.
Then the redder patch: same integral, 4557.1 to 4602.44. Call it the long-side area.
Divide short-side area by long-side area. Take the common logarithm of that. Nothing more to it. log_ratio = -0.9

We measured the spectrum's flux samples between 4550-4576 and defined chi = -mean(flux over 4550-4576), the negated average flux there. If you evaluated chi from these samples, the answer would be -21.4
